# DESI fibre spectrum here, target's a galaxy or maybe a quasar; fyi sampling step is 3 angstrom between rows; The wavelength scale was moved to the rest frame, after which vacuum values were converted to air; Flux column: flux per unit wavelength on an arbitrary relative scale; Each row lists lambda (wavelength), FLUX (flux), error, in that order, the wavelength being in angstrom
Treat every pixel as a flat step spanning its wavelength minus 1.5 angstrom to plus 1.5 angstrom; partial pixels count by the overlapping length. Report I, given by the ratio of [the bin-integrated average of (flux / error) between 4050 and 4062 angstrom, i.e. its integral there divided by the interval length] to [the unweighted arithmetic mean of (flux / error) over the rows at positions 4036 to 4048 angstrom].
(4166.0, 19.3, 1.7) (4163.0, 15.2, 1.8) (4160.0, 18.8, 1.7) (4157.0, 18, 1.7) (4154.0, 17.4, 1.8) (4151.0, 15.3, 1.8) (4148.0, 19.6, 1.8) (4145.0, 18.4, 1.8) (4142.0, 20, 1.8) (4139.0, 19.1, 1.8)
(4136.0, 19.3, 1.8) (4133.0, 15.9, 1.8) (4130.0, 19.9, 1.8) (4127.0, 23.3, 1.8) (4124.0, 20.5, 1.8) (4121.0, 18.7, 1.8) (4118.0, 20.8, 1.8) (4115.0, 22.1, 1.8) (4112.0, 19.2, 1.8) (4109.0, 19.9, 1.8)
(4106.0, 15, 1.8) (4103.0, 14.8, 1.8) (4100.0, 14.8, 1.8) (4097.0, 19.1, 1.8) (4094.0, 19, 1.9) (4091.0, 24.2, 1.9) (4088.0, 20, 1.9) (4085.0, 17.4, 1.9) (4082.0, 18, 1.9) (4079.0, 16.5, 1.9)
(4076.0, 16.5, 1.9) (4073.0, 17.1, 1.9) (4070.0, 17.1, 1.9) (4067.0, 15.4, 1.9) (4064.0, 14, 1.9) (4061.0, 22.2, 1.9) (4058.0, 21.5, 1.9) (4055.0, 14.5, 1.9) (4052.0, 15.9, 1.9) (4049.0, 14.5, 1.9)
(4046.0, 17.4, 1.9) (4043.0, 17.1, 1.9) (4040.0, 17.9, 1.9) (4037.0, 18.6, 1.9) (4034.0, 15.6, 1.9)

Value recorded 1.03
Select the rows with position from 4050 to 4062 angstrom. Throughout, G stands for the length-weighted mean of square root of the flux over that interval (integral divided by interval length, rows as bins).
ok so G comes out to 4.2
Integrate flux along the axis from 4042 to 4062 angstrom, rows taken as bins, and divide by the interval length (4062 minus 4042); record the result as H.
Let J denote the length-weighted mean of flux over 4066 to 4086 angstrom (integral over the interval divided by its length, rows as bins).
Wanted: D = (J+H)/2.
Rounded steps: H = 17.5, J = 16.9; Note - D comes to 17.2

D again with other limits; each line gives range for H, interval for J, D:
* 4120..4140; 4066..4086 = 18.2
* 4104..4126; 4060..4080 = 18.1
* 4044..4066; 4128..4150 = 18.0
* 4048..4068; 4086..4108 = 17.6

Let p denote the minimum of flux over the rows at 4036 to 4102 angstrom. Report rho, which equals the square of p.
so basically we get 196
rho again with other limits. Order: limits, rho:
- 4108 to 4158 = 234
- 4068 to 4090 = 272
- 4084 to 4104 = 219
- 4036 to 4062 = 210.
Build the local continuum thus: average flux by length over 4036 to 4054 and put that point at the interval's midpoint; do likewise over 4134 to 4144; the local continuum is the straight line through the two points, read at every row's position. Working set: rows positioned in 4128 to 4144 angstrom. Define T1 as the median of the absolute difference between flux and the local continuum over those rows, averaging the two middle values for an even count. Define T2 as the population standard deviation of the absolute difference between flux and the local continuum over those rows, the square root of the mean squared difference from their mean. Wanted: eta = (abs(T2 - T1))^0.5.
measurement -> 0.7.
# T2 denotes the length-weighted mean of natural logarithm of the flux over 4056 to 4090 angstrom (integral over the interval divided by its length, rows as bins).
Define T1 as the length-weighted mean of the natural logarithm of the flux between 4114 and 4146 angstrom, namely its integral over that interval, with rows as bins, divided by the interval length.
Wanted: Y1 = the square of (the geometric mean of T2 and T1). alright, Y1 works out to 8.56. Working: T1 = 2.98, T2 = 2.87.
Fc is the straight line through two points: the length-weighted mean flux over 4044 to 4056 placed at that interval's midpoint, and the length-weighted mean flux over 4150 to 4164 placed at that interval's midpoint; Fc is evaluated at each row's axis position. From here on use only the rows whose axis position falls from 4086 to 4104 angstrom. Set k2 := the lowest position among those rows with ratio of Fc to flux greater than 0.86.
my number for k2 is 4100.0 angstrom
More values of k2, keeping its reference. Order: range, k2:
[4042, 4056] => 4043.0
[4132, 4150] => 4133.0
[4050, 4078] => 4052.0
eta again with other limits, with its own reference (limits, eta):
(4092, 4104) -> 1.0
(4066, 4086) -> 0.4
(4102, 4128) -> 0.9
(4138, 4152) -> 0.9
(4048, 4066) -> 1.3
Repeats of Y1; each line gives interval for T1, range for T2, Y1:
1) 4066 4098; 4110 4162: 8.54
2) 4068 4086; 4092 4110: 8.04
